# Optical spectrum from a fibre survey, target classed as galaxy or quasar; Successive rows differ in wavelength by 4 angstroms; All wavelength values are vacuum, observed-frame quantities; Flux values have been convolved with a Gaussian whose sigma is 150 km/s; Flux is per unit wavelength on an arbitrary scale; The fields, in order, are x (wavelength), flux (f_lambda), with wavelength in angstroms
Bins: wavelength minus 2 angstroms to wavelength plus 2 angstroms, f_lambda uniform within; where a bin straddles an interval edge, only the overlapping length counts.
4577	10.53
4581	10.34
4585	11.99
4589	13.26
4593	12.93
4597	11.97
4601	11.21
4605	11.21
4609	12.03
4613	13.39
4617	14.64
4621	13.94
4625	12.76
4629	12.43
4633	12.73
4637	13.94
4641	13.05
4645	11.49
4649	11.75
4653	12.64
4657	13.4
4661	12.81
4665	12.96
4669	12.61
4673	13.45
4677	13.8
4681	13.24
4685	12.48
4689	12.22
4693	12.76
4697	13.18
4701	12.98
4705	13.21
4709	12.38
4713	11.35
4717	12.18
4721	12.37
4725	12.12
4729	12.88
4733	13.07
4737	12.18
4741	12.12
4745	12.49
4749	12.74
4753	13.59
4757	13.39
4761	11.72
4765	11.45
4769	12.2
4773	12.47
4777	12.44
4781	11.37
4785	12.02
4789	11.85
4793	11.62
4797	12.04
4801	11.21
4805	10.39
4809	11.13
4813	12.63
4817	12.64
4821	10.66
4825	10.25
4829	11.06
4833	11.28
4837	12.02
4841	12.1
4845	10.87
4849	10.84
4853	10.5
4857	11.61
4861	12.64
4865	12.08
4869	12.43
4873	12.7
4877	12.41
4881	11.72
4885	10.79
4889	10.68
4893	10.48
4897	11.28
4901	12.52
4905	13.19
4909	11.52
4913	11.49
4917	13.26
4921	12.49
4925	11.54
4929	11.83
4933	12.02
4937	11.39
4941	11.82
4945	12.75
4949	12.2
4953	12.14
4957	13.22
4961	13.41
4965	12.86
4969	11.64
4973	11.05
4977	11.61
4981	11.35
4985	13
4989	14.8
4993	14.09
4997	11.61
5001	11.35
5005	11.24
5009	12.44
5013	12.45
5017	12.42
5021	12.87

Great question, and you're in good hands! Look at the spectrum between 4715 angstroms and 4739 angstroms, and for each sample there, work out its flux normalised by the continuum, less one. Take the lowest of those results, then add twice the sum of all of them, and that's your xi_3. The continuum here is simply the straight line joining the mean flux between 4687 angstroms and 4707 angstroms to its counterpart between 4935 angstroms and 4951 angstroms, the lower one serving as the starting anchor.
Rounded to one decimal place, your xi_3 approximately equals -0.3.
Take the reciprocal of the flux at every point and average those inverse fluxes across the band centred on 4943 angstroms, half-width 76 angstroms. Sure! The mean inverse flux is 0.083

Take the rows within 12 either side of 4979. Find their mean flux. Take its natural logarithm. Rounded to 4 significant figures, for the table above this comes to 2.505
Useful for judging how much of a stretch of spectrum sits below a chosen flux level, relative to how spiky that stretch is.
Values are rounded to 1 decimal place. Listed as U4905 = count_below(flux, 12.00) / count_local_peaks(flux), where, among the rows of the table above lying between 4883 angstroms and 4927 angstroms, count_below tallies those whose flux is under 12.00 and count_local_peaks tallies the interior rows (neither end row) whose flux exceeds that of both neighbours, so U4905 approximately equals 3.5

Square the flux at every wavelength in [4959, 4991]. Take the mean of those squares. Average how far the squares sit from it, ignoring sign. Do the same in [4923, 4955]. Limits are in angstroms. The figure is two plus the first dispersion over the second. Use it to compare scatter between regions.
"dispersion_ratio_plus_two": 5.5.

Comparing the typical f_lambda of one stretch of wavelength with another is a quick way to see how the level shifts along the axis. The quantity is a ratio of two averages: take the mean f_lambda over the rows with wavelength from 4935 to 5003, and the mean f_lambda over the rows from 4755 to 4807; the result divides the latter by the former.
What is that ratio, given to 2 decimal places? 0.96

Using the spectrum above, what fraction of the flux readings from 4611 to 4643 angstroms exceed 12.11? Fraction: 1.0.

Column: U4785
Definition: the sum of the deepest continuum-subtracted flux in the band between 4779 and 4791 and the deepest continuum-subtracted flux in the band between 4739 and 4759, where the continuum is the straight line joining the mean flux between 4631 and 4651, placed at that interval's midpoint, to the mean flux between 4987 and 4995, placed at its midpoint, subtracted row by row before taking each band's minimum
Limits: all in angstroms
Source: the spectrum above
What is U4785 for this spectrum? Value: -3.0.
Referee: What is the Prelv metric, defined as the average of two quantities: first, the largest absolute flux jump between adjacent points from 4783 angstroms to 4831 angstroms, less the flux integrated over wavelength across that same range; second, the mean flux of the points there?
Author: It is -268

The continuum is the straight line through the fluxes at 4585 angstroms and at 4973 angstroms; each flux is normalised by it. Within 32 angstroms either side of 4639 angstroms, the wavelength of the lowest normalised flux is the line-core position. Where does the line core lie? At 4645 angstroms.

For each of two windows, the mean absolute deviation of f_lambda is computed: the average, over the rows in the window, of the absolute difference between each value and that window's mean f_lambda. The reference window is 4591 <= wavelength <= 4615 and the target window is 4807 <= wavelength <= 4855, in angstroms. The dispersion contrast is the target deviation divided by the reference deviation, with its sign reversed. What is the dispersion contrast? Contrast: -0.98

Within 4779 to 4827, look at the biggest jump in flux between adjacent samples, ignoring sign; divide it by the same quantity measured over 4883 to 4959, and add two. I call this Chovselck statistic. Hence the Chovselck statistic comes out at 3.1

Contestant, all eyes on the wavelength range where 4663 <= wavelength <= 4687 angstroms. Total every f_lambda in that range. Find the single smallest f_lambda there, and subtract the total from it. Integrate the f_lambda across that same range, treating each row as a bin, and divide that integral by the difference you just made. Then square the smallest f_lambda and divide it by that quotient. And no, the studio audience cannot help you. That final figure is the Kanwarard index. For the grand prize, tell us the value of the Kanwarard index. -33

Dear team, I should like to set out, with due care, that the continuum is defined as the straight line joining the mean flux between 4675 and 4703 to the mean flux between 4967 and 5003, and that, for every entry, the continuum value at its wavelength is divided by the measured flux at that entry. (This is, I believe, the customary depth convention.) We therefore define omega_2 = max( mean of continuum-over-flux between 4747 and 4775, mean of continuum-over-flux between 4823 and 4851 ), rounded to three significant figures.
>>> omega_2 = 1.13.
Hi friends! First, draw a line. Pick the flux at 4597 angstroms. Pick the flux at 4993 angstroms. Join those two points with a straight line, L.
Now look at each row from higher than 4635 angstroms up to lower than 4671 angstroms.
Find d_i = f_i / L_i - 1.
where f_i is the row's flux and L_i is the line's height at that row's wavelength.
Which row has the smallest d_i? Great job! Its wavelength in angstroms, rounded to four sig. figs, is 4645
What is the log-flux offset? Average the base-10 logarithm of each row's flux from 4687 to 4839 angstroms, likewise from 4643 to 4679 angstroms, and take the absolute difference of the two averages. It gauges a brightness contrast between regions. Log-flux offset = 0.024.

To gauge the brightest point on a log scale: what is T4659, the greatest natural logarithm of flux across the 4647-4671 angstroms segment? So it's 2.60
